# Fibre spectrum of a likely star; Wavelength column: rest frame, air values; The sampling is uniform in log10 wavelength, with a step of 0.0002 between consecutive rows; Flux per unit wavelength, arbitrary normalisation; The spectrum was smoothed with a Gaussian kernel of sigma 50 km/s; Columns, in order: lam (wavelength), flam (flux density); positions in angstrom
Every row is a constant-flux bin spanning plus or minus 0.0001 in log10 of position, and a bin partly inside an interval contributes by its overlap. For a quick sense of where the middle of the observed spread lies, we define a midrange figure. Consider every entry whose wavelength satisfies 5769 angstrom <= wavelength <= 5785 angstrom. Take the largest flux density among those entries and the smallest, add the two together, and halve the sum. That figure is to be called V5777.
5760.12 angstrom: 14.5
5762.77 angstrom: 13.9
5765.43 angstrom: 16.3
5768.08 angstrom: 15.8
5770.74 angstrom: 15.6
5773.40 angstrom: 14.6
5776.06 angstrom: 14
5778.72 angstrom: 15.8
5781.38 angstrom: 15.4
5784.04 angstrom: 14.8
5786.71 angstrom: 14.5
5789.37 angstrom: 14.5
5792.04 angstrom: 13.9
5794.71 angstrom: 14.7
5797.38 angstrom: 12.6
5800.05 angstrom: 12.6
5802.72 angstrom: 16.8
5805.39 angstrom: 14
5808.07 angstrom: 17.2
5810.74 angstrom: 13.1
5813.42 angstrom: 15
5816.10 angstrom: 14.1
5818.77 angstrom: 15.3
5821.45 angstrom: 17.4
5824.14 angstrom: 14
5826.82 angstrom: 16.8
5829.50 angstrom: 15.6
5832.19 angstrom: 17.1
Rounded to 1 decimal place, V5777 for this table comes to 14.9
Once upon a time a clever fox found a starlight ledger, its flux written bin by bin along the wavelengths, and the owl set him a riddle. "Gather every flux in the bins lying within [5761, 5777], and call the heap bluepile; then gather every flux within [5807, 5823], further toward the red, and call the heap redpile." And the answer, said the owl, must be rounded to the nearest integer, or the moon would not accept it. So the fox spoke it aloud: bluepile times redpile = 8307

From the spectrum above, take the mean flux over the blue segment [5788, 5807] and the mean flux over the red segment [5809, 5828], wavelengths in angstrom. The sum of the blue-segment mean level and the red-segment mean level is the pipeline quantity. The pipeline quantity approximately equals 29.3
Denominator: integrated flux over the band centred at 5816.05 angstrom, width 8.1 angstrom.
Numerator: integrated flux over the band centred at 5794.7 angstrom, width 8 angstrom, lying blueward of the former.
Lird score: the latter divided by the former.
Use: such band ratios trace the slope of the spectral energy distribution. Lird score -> 0.92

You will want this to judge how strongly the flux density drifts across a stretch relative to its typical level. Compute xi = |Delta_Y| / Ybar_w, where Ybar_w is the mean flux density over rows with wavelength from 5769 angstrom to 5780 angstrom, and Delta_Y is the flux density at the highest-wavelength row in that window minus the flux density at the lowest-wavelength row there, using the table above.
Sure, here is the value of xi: 0.013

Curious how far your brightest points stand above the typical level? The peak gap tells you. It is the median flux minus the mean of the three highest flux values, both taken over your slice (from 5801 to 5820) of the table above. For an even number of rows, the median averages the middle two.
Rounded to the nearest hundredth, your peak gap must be -1.43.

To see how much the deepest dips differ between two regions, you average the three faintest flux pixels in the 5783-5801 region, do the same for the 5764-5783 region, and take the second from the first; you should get -1.6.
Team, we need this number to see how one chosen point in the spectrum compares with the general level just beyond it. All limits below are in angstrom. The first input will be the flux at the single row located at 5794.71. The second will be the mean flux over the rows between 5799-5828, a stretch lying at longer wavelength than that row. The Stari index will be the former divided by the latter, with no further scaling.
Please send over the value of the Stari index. 0.97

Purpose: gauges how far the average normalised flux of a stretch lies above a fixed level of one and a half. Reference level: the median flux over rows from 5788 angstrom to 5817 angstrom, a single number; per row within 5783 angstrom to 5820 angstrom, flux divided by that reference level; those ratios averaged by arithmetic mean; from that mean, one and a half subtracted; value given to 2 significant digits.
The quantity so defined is -0.47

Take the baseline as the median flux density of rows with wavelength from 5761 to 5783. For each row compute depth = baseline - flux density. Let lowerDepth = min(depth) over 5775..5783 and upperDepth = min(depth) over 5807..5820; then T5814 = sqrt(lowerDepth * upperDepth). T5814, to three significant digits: 0.714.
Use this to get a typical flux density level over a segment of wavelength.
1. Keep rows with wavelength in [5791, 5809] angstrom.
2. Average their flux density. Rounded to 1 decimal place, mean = 14.5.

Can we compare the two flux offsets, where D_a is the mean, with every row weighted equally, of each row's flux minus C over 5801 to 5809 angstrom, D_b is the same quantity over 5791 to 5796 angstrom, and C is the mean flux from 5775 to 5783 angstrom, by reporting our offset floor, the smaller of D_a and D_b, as -0.8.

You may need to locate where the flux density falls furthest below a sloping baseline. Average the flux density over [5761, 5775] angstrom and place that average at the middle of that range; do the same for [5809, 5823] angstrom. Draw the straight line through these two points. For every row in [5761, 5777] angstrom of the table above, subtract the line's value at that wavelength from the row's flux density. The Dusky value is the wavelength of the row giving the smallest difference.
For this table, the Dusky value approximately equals 5762.77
